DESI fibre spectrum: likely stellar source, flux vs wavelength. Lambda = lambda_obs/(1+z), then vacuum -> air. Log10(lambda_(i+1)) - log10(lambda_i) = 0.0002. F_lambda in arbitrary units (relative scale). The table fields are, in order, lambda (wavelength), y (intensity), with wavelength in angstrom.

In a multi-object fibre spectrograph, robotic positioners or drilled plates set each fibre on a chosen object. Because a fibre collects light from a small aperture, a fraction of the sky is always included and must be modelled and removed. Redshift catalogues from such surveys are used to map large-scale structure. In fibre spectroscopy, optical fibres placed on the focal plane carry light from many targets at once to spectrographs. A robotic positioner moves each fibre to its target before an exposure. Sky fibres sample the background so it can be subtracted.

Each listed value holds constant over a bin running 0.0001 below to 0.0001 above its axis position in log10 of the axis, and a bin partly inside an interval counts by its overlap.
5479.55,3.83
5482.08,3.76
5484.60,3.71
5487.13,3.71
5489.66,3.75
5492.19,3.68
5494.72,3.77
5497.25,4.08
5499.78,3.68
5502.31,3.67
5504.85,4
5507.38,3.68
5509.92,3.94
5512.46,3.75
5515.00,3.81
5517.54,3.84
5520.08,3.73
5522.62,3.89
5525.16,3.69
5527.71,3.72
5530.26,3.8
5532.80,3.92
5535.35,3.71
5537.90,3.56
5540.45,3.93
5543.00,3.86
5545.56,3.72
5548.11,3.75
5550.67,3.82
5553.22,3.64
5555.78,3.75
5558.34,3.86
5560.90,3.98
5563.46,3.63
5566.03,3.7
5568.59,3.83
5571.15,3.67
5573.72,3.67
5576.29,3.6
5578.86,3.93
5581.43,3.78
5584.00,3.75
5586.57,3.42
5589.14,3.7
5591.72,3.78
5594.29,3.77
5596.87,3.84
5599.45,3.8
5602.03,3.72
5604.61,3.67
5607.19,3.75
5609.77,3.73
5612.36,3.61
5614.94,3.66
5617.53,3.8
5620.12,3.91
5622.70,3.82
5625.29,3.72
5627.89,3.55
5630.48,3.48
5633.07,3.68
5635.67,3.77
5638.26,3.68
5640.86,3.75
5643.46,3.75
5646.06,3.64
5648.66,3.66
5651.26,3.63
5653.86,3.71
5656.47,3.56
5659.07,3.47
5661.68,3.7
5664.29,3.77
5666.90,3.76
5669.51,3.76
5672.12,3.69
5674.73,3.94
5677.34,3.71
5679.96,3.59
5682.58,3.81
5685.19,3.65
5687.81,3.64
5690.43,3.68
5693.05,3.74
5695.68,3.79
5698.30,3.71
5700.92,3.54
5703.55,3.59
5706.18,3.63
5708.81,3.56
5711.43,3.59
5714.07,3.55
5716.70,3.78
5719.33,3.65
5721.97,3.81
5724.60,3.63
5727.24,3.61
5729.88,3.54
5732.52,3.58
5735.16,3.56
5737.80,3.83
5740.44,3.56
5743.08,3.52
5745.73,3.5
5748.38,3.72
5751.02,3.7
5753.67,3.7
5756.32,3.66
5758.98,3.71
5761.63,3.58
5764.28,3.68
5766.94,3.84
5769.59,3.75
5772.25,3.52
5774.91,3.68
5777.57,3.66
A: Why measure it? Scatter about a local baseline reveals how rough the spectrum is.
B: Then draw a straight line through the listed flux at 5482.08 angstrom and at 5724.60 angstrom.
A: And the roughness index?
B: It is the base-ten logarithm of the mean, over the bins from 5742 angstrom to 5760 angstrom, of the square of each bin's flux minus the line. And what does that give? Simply -2.06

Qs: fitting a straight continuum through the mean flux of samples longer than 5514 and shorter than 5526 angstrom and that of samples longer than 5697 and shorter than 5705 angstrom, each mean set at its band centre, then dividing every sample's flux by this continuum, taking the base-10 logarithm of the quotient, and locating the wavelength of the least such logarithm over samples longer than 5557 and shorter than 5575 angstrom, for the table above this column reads 5563.46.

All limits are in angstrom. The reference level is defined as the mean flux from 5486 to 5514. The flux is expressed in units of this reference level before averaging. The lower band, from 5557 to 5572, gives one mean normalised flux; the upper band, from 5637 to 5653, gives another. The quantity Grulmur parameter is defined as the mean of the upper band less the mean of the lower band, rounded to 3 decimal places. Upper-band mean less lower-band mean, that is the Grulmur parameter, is -0.025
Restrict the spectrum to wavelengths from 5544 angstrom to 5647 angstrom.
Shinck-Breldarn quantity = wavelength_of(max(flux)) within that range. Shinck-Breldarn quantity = 5560.90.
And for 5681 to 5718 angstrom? 5682.58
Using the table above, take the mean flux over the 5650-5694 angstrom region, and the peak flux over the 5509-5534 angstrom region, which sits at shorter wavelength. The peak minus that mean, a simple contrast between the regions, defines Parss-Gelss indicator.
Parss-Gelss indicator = 0.25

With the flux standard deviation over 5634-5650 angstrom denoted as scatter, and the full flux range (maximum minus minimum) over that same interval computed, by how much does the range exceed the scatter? 0.08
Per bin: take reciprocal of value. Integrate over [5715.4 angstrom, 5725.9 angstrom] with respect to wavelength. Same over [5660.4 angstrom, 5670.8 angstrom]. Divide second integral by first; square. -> 0.96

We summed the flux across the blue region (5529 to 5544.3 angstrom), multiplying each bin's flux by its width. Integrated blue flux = 58.1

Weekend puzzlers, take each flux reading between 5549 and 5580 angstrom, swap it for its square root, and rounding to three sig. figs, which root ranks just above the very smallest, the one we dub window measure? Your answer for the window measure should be 1.91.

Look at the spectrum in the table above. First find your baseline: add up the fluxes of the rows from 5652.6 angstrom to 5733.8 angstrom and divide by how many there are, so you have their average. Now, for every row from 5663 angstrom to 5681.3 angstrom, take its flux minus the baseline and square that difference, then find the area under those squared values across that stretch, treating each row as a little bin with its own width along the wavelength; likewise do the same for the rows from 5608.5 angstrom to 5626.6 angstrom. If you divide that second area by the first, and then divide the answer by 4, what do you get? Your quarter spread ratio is 0.25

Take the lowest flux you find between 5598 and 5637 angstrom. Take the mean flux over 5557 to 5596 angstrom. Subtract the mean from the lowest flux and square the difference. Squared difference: 0.067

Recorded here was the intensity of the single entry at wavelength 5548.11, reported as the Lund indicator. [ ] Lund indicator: 3.75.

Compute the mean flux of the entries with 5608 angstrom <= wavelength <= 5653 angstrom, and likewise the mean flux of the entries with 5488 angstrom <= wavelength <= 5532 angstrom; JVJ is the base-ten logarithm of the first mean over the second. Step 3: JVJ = -0.0112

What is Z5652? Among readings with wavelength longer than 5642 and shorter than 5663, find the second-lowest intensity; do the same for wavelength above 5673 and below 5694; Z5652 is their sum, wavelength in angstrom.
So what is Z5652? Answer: 7.20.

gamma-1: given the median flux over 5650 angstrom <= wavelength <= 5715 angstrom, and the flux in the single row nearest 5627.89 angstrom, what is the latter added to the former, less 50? -42.8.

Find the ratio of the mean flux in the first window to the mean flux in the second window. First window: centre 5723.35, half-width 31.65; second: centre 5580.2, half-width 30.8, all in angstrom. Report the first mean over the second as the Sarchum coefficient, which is 0.973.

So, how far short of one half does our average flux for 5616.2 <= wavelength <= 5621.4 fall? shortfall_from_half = -3.35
